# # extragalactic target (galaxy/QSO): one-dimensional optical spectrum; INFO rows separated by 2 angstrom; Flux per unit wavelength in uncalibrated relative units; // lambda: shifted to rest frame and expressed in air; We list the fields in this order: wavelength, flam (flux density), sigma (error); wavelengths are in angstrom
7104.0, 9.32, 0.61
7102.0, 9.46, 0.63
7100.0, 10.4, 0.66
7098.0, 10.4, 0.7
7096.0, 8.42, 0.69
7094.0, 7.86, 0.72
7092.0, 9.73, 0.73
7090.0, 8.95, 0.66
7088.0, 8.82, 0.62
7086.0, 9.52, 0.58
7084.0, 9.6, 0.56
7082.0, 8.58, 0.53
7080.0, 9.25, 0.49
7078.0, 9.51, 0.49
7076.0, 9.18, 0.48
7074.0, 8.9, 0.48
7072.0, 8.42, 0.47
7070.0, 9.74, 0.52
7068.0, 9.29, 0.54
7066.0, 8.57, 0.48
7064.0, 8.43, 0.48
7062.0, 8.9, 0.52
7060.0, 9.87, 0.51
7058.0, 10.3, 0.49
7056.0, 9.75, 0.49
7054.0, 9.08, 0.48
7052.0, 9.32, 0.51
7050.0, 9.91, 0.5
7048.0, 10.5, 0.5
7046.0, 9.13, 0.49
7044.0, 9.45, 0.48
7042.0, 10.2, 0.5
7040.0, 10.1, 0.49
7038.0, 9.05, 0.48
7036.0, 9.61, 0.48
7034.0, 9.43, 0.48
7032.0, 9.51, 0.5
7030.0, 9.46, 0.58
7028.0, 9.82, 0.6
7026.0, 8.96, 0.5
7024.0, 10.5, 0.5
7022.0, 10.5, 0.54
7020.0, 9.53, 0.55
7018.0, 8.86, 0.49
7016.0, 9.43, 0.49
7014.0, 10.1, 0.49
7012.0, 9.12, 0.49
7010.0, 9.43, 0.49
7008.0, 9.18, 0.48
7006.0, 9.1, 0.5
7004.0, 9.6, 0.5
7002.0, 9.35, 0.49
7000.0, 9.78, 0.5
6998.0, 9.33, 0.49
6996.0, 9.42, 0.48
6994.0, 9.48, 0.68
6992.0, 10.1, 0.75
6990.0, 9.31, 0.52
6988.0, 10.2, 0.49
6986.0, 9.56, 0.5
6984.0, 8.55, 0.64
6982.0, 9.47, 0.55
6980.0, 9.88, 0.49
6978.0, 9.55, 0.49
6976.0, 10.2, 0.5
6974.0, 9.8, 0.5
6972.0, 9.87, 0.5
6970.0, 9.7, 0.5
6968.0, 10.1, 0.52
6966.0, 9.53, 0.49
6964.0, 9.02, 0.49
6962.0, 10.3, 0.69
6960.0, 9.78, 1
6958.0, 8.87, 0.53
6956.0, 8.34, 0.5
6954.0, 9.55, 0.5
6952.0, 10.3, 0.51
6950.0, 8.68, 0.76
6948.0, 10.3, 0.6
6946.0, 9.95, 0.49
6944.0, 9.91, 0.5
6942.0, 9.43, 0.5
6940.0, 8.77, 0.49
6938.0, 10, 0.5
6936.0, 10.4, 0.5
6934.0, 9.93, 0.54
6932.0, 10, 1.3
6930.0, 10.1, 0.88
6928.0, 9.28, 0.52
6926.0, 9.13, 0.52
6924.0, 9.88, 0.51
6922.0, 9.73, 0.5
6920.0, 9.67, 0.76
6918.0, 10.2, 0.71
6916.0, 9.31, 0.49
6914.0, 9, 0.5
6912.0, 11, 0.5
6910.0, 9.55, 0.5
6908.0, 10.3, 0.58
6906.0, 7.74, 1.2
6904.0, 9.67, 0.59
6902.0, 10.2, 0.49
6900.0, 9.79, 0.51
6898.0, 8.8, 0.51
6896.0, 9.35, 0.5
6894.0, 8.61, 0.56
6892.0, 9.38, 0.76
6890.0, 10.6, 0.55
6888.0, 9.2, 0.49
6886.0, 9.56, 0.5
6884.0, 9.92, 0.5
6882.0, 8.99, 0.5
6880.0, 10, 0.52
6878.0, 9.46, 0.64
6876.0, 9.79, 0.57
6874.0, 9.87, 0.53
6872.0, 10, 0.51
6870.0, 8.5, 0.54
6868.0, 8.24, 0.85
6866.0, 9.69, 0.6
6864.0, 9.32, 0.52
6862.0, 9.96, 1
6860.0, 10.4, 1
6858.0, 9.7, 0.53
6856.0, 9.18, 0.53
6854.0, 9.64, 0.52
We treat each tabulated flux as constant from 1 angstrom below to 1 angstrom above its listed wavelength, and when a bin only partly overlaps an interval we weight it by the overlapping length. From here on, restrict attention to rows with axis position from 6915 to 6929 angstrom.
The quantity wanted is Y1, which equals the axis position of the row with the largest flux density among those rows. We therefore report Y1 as 6918.0 angstrom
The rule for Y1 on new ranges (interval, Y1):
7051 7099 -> 7098.0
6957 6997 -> 6962.0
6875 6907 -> 6890.0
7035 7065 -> 7048.0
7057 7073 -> 7058.0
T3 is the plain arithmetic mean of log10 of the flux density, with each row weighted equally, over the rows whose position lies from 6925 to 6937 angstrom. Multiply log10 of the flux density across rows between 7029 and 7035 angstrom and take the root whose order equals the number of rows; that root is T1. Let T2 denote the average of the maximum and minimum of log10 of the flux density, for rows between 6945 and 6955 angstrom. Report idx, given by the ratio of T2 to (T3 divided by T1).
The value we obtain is 0.96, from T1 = 0.976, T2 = 0.976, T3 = 0.991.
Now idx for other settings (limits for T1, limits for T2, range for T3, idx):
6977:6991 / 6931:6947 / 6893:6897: 1.00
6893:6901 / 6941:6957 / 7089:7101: 0.96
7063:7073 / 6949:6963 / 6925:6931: 0.94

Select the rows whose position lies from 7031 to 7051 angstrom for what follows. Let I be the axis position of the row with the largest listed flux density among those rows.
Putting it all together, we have 7048.0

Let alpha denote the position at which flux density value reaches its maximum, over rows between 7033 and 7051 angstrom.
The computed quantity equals 7048.0 angstrom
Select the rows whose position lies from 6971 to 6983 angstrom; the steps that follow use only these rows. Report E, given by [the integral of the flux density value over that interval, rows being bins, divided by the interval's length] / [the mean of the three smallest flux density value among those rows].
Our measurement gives 1.02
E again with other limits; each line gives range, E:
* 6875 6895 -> 1.07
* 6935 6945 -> 1.04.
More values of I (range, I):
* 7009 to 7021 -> 7014.0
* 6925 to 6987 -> 6936.0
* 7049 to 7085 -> 7058.0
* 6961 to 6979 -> 6962.0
